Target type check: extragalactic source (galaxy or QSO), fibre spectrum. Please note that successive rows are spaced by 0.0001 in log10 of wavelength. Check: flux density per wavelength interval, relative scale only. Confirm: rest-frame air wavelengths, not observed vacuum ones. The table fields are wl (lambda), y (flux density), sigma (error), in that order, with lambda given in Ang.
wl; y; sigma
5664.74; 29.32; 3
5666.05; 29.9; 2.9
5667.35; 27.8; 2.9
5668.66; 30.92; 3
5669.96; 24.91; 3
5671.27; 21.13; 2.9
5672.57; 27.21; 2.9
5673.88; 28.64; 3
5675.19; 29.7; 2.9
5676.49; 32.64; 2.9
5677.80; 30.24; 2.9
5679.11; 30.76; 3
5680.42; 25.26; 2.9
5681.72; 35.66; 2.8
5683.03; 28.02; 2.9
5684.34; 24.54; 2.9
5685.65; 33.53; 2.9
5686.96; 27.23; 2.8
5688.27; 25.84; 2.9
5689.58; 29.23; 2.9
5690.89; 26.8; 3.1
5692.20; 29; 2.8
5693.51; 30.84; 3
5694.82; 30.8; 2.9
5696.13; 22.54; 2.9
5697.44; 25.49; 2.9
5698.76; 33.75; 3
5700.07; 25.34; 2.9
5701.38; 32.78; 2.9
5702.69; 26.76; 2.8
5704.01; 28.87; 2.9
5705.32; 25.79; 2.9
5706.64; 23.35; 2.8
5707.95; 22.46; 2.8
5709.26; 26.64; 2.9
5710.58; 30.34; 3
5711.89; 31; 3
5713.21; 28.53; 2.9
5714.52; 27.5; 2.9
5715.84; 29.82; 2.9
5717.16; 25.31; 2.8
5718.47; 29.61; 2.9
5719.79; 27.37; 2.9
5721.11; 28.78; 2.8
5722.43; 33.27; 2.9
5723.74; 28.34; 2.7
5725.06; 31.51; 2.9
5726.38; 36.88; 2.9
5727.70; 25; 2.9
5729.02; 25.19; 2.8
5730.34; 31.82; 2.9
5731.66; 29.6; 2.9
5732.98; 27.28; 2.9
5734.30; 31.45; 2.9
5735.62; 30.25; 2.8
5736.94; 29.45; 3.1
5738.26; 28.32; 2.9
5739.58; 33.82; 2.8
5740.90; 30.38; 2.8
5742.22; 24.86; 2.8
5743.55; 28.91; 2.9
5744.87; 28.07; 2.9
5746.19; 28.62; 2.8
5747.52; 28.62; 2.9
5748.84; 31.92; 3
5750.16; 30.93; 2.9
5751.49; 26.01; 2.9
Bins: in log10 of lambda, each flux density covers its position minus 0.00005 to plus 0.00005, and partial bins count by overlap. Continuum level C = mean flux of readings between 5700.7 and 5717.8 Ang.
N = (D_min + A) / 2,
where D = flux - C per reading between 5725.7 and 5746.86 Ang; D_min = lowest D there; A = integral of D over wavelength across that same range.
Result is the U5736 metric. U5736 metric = 17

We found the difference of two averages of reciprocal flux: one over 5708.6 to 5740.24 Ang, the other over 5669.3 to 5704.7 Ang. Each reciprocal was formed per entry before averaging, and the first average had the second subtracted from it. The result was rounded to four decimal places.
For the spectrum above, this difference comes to -0.0015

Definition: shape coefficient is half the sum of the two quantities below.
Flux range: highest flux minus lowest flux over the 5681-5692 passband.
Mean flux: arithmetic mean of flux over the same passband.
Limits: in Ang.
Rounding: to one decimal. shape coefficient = 20.0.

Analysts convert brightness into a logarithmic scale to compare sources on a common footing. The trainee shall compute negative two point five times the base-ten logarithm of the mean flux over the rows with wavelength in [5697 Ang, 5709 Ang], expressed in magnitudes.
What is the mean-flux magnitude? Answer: -3.59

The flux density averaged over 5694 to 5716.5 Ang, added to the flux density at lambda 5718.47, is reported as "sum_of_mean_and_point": 57.4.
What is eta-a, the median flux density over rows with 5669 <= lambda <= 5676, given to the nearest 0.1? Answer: 27.2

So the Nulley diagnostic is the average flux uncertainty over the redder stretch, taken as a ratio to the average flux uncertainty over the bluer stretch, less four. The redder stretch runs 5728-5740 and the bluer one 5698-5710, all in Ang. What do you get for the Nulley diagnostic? -3.00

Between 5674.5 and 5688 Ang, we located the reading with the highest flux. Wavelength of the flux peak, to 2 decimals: 5681.72 Ang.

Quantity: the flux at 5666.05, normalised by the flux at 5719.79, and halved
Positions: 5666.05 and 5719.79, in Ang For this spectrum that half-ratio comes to 0.55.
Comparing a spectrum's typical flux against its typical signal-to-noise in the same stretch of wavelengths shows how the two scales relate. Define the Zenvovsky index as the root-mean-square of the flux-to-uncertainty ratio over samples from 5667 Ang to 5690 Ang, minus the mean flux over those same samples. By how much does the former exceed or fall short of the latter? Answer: -18.6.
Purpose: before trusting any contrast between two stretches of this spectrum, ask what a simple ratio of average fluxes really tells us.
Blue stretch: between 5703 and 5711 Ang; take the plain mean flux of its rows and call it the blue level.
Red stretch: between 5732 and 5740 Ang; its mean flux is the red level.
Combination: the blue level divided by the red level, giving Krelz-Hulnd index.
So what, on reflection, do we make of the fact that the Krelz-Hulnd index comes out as 0.87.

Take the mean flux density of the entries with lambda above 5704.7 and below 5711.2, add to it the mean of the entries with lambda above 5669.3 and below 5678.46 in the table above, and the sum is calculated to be 53.5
